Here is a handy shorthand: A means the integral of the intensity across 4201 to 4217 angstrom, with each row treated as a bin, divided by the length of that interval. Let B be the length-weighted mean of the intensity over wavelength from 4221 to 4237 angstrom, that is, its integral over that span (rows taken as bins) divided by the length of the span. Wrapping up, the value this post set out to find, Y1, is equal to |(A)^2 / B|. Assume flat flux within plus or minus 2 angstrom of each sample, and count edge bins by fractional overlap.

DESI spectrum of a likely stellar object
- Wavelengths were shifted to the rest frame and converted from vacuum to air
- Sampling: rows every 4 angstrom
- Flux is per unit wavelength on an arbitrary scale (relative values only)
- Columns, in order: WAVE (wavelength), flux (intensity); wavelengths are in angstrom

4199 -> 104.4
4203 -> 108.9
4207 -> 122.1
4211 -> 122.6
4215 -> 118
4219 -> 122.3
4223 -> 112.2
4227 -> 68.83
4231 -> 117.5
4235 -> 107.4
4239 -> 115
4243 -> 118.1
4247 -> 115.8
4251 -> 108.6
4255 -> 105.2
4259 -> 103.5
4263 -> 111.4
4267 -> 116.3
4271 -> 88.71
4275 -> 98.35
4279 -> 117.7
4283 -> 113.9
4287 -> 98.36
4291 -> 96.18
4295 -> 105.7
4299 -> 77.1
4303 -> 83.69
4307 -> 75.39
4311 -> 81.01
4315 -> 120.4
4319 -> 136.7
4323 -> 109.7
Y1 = 137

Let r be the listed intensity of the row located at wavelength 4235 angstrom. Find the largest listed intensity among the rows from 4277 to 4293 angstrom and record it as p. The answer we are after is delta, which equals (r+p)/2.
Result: 113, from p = 117.7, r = 107.4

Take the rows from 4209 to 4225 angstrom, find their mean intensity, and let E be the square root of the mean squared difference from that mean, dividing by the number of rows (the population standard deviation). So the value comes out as 4.2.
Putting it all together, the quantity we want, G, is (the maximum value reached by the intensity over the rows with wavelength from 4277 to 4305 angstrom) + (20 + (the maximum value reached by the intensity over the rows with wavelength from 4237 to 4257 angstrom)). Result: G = 256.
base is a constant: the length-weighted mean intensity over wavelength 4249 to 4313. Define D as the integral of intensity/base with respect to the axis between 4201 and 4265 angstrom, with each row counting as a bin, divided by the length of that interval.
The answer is 1.12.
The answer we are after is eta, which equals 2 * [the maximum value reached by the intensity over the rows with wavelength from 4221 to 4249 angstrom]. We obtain 236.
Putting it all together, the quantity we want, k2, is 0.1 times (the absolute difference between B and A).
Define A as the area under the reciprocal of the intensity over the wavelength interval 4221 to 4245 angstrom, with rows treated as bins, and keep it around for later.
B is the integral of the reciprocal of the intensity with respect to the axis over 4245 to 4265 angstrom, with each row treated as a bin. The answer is 0.005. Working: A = 0.23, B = 0.184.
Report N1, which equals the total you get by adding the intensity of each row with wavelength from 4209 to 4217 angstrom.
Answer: 241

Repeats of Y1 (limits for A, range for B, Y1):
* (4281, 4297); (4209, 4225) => 90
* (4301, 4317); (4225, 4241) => 79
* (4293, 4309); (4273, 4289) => 68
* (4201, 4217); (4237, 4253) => 122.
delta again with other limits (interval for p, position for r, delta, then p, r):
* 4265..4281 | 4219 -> 120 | 117.7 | 122.3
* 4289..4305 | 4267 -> 111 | 105.7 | 116.3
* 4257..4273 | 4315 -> 118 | 116.3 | 120.4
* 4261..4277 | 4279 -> 117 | 116.3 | 117.7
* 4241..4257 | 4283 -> 116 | 118.1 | 113.9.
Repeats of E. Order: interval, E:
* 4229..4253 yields 4.2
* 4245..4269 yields 4.9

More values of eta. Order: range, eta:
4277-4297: 235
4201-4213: 245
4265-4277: 233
